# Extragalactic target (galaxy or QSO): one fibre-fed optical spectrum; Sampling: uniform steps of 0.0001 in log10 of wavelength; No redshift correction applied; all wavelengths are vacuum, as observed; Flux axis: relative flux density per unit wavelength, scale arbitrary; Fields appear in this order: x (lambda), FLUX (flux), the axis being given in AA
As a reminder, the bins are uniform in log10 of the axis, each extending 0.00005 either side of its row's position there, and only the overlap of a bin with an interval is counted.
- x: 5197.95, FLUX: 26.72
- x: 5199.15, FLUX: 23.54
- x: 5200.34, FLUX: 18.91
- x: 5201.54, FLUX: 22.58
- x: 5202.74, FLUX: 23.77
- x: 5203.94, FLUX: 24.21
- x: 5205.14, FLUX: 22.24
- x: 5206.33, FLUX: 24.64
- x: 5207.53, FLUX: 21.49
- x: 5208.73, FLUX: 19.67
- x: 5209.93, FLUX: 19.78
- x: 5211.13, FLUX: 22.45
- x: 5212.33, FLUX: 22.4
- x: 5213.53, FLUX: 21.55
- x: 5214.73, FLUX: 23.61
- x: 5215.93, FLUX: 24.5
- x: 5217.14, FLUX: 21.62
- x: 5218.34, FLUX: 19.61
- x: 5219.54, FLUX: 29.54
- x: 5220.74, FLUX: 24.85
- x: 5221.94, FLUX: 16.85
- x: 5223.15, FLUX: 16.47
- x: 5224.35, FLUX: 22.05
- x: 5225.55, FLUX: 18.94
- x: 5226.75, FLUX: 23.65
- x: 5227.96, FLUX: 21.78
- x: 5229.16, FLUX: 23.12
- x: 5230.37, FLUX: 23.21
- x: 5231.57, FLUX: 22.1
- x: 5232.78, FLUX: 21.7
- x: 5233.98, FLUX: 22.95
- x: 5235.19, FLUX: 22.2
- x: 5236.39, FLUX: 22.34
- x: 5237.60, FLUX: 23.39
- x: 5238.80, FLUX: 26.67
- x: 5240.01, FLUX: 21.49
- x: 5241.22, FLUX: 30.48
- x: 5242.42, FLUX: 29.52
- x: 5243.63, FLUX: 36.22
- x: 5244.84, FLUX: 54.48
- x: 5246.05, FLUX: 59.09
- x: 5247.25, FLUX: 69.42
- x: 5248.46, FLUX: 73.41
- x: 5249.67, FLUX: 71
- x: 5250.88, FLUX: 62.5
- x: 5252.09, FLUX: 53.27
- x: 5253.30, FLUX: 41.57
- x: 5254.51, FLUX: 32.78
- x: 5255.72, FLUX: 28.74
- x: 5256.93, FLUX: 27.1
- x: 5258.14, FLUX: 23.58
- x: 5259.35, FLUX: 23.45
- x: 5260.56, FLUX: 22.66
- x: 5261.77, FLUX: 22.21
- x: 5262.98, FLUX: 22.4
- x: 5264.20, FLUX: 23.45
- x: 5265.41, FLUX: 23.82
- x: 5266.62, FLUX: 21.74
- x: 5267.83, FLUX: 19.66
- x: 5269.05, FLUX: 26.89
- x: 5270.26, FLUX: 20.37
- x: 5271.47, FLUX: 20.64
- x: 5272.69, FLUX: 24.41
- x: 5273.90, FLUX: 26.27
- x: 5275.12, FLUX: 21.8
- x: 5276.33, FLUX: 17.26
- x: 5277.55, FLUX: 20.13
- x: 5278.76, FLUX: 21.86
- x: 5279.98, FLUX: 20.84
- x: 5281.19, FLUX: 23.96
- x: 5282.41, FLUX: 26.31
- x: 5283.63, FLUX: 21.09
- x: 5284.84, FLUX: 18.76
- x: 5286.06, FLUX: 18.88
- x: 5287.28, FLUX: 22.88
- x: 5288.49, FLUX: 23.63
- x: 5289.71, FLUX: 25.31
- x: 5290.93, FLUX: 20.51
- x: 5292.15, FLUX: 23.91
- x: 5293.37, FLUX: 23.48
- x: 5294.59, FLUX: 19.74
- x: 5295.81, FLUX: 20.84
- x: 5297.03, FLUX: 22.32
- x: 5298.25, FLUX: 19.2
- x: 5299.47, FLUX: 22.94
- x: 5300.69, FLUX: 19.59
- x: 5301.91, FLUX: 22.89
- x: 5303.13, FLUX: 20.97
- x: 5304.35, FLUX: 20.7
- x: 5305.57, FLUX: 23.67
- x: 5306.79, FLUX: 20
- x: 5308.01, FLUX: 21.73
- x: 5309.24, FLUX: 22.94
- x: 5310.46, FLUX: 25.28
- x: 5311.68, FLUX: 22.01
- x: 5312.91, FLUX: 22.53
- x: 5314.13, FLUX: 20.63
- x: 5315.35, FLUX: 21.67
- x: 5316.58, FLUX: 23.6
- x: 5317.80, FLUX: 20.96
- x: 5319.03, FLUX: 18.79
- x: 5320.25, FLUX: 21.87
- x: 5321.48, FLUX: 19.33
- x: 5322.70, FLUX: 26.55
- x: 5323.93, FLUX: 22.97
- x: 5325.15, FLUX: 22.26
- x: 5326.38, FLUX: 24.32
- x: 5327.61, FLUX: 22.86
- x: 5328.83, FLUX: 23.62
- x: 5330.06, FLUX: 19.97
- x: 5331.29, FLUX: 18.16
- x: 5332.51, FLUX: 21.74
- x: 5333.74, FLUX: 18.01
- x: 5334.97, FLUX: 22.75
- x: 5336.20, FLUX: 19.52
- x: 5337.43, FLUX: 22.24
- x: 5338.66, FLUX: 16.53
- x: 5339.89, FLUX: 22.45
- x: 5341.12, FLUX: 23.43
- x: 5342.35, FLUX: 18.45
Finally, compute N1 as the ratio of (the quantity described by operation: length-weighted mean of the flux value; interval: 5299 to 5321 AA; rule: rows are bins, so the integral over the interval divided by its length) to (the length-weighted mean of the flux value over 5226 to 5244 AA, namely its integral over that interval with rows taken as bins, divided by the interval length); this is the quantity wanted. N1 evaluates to 0.89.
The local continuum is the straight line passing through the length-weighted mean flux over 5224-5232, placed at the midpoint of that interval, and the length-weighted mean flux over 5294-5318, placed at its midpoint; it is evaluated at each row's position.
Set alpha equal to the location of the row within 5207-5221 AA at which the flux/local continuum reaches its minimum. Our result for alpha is 5218.34 AA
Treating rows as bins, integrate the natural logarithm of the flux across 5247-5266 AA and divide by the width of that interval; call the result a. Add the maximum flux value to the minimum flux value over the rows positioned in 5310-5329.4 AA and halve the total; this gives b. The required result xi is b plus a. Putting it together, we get 26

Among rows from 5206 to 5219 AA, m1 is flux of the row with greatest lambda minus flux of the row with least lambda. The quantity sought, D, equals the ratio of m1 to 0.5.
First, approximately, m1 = -5.0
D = -10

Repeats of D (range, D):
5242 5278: -19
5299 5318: -4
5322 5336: -8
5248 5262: -102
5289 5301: -11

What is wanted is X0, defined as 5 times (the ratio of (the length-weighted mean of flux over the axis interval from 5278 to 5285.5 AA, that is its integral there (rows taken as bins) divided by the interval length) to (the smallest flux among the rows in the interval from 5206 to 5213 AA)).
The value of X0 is 5.61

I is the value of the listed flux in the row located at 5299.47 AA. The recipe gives 22.94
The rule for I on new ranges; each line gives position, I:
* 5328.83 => 23.62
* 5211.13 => 22.45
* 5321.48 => 19.33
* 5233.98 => 22.95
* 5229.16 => 23.12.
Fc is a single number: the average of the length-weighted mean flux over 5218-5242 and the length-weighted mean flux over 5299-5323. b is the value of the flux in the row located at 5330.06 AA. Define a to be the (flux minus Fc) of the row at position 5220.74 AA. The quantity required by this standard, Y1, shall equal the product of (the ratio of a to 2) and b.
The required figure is 25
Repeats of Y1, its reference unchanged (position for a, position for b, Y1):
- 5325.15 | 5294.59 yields -1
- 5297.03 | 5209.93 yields 0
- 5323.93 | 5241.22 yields 10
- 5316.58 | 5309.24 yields 15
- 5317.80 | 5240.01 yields -15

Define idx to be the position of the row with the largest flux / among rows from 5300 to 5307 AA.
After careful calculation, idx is 5305.57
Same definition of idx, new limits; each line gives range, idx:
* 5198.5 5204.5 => 5203.94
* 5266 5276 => 5269.05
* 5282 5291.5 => 5282.41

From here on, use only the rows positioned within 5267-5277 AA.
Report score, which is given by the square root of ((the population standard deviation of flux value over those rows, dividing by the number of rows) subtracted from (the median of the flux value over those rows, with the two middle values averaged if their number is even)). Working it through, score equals 4.25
